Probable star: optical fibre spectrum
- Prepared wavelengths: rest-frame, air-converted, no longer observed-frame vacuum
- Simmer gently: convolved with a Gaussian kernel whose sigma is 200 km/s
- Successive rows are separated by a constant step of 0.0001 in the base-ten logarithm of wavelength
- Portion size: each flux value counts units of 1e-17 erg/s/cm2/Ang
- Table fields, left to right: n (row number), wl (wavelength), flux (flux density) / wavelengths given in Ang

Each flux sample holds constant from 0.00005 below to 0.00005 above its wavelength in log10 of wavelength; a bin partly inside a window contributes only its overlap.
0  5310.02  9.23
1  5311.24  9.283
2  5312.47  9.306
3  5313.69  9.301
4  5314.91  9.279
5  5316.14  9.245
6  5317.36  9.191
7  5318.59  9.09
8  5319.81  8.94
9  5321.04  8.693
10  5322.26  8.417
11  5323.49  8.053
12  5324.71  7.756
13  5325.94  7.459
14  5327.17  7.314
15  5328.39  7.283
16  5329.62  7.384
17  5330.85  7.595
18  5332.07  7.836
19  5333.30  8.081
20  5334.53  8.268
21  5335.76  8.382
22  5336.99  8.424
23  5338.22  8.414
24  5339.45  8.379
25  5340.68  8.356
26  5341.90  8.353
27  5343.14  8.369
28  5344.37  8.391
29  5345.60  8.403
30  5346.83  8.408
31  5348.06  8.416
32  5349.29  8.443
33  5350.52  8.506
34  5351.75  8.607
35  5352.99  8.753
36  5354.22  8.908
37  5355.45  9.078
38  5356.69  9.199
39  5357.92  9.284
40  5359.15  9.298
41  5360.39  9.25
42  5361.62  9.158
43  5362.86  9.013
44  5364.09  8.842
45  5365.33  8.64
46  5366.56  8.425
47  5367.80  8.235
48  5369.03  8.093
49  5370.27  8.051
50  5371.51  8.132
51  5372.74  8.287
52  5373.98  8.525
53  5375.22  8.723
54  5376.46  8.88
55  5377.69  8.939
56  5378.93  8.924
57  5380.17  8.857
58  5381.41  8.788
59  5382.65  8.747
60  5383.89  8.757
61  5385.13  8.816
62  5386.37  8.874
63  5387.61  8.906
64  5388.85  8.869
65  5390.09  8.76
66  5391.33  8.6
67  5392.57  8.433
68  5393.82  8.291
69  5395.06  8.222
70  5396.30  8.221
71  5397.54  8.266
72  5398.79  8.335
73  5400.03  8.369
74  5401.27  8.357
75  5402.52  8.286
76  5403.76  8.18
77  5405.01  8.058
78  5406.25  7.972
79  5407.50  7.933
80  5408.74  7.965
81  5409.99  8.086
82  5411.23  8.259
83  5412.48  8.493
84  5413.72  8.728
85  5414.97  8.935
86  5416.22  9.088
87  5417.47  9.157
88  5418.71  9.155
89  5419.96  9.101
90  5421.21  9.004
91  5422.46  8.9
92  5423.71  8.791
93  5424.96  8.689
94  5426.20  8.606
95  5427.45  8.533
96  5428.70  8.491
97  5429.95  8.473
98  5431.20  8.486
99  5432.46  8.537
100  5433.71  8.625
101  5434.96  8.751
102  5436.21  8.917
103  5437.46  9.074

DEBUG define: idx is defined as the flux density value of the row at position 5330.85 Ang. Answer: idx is 7.595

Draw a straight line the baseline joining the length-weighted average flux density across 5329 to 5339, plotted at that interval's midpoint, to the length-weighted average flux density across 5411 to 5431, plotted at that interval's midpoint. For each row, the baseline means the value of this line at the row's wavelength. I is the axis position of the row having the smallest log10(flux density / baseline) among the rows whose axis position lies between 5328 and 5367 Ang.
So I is 5328.39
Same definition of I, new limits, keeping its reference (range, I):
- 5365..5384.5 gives 5370.27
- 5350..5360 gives 5350.52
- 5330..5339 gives 5330.85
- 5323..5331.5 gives 5328.39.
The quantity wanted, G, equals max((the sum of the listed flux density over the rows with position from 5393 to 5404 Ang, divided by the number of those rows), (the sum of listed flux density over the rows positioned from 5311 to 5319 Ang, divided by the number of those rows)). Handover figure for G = 9.2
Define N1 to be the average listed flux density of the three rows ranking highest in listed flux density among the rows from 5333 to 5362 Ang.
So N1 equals 9.28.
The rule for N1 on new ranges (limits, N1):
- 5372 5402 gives 8.92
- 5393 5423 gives 9.14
